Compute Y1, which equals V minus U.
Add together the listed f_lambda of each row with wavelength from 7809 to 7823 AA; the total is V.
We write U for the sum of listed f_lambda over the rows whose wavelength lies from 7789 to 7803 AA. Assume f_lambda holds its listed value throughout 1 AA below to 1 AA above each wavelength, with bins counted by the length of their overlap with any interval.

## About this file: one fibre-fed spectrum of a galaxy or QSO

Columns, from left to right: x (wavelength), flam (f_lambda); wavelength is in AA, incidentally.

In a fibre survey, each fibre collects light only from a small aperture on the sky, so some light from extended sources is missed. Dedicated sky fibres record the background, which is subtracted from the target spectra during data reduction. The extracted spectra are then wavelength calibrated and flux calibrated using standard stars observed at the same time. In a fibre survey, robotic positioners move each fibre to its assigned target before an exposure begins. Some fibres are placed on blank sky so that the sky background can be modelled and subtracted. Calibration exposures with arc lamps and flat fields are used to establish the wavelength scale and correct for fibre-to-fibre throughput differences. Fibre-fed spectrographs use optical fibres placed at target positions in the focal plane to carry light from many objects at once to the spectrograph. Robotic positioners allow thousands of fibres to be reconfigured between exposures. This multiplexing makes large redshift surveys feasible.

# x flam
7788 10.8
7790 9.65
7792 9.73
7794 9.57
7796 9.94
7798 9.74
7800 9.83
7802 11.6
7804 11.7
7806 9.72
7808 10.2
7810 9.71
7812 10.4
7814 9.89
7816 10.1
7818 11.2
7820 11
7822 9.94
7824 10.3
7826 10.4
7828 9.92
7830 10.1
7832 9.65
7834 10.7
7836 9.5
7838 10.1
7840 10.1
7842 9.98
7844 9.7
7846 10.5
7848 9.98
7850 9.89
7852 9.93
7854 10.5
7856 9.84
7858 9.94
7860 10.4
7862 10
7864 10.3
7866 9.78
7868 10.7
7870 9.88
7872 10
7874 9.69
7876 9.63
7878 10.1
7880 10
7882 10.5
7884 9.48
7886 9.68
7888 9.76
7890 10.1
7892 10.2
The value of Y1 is 2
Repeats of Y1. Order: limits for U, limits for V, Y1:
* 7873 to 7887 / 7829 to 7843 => 1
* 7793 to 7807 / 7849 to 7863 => -2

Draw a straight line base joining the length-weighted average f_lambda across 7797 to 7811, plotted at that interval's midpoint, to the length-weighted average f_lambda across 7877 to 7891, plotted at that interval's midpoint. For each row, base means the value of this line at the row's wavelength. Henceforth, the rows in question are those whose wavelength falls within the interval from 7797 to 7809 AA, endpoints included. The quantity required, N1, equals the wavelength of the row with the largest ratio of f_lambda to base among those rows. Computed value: 7804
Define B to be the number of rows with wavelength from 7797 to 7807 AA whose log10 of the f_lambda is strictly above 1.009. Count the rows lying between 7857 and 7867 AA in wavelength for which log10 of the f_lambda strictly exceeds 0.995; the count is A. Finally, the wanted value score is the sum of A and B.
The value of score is 6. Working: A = 4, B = 2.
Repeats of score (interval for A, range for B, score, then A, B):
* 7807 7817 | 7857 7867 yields 6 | 4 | 2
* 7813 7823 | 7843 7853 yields 6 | 5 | 1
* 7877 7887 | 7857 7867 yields 5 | 3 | 2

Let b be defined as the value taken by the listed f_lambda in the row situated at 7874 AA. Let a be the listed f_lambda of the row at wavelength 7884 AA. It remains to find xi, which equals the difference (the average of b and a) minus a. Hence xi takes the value 0.1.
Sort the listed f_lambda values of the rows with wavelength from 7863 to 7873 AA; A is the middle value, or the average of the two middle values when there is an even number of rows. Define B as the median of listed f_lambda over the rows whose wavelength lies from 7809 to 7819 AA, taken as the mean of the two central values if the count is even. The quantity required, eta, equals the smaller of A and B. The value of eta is 10.00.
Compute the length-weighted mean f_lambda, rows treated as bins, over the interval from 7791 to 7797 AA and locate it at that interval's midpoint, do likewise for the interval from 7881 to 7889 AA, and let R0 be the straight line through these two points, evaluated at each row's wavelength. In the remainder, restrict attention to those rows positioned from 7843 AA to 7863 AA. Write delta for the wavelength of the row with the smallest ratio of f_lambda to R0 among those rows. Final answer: 7844 AA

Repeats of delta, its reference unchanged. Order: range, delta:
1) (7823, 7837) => 7836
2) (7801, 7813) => 7810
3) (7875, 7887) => 7884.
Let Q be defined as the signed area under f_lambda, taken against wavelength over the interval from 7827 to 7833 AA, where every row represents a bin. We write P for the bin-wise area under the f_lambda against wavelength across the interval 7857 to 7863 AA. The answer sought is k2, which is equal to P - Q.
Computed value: 1.3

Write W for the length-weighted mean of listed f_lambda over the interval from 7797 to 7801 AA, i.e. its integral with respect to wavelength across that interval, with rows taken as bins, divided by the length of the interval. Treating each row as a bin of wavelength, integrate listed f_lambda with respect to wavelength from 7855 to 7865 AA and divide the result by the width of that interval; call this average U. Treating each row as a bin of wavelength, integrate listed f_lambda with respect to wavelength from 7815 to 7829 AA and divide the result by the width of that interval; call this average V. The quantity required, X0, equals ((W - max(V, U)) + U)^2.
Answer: 90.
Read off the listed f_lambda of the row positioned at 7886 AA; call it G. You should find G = 9.68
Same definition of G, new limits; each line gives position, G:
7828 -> 9.92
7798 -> 9.74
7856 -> 9.84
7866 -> 9.78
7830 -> 10.1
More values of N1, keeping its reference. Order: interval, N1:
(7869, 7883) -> 7882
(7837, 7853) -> 7846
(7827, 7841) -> 7834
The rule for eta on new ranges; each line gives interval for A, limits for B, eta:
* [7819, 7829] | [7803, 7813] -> 10.20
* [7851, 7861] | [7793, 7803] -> 9.83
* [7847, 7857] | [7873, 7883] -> 9.93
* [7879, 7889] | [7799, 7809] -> 9.76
